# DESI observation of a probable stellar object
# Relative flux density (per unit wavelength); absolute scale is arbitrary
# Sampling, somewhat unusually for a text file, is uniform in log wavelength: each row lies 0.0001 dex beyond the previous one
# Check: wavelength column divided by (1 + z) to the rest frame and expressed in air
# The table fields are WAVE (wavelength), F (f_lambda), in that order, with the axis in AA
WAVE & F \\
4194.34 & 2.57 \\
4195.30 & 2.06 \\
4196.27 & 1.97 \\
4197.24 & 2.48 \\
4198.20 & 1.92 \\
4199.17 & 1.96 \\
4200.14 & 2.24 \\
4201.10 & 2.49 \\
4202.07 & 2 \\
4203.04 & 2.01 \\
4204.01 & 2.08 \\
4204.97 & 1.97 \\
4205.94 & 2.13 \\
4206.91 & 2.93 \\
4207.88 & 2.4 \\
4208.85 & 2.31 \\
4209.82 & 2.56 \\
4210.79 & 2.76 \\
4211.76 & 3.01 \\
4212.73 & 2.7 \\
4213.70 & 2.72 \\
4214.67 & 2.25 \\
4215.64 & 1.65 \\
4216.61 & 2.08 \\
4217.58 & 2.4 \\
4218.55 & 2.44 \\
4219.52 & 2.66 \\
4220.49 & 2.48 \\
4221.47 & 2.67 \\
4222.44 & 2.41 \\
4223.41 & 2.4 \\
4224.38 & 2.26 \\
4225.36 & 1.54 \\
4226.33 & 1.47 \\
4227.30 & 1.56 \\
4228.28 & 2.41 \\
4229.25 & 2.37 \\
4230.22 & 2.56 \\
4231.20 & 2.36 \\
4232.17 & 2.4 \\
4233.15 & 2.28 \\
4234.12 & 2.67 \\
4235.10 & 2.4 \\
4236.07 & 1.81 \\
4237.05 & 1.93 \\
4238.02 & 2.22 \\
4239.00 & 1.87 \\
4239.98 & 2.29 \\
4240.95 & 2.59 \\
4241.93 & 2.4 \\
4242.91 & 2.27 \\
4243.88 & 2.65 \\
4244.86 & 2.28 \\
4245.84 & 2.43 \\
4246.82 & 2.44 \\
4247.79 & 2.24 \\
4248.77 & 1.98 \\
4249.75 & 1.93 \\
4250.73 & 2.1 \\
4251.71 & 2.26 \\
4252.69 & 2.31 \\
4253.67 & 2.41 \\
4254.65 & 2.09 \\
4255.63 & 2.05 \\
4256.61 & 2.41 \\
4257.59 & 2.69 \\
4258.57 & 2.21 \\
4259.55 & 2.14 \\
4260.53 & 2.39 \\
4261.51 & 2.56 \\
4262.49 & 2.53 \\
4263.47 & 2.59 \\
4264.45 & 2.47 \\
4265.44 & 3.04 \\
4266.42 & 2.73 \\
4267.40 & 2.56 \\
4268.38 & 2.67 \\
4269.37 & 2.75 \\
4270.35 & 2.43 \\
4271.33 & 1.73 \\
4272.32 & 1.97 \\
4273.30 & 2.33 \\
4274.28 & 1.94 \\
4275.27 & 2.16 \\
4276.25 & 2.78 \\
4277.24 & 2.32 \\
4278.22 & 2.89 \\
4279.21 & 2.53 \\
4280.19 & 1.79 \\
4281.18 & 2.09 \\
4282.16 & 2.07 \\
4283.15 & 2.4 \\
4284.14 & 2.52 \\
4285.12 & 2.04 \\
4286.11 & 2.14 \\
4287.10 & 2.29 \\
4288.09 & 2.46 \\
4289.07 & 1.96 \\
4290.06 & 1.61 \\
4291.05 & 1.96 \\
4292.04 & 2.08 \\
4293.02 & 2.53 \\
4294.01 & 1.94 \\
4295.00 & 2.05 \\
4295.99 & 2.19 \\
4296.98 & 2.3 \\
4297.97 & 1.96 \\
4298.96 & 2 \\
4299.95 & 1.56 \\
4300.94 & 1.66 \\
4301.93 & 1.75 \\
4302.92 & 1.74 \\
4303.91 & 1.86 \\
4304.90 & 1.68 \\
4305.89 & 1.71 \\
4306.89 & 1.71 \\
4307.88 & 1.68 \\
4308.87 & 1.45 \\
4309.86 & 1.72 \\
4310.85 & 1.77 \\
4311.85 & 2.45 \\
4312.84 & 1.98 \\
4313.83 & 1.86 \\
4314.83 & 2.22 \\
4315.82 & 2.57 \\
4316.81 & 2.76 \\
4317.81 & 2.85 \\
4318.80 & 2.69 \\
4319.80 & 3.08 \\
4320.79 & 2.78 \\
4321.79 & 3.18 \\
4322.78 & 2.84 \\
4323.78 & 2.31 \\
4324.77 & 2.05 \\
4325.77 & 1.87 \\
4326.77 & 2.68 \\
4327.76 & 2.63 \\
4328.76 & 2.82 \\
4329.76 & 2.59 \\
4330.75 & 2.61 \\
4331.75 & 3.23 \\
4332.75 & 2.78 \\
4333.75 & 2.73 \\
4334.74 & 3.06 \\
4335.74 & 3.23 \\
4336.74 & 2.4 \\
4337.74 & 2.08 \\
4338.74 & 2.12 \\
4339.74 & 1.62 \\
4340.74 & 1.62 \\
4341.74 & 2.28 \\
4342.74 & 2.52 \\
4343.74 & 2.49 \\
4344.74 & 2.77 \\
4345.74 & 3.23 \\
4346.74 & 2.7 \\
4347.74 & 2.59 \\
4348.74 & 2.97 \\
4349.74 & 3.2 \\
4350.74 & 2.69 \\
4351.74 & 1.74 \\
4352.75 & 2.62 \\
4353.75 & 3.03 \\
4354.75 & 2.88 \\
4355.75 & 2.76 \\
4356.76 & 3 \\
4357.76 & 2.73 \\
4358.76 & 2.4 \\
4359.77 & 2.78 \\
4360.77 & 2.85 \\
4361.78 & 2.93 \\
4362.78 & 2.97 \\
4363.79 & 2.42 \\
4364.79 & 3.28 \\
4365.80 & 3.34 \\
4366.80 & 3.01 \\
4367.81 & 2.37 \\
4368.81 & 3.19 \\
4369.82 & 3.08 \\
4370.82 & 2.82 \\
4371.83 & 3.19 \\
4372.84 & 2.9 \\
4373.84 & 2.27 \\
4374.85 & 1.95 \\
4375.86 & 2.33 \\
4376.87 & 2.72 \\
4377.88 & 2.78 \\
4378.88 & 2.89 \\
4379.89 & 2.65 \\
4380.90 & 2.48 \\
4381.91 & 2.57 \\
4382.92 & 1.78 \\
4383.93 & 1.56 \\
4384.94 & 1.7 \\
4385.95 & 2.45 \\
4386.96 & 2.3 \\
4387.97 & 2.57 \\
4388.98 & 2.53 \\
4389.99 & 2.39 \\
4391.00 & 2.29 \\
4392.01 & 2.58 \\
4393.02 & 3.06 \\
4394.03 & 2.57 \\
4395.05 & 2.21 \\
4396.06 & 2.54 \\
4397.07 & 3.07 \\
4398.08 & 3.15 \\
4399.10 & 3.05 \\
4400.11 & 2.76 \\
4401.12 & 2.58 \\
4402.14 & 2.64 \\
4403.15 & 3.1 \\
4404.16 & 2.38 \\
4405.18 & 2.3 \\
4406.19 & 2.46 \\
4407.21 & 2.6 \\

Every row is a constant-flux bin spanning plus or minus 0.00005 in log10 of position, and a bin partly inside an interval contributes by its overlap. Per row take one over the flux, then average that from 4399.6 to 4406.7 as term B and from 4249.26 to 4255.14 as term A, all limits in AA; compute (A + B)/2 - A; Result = -0.04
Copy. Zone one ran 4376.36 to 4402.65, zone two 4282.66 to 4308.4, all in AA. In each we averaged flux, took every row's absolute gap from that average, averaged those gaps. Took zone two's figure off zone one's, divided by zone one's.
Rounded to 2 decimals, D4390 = 0.15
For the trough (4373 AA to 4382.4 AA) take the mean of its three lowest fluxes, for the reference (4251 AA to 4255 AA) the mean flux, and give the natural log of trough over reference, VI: 0.0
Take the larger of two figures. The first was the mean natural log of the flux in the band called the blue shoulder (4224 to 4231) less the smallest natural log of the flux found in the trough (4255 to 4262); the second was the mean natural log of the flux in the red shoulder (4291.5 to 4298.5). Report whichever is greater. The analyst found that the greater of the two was 0.76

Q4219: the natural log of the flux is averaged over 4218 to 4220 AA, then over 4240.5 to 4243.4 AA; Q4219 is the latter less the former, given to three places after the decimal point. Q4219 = -0.053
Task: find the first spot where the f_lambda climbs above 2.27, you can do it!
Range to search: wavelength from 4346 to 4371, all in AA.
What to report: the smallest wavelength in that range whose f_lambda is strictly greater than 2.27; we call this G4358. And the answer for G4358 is 4346.74 AA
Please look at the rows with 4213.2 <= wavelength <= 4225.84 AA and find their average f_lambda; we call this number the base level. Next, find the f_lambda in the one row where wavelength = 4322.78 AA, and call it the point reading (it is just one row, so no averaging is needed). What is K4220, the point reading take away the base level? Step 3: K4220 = 0.5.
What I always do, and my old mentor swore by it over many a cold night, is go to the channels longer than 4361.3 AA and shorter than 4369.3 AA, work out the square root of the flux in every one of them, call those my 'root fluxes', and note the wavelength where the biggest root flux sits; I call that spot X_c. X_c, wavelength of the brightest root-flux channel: 4365.80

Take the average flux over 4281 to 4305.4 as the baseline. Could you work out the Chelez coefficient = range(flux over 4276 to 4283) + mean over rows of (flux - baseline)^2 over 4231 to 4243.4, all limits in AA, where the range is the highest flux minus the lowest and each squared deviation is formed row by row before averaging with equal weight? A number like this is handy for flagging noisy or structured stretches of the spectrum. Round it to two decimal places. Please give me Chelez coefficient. 1.22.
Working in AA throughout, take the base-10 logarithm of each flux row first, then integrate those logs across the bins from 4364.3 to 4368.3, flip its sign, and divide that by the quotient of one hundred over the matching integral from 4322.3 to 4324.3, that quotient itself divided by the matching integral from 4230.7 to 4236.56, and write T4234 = -0.033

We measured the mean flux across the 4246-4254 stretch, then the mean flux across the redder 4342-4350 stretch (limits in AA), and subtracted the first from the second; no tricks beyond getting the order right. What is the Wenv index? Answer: 0.6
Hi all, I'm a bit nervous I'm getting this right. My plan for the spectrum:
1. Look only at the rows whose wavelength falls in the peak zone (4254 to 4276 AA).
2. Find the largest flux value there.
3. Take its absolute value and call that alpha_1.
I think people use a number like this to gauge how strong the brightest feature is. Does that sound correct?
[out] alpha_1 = 3.0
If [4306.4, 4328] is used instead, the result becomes 3.2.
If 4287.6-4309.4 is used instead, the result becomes 2.5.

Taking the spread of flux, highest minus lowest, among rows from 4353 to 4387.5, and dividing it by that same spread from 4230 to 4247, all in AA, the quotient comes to 2.1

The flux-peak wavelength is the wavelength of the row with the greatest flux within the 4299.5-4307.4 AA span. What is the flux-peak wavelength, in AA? 4303.91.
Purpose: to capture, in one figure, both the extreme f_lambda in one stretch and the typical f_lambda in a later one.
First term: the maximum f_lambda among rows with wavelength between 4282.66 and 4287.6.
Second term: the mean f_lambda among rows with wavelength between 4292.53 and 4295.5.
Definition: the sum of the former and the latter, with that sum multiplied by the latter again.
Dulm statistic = 10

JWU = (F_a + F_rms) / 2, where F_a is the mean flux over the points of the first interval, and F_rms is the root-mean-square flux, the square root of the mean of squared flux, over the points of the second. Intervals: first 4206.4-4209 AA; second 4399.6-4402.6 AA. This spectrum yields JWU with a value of 2.6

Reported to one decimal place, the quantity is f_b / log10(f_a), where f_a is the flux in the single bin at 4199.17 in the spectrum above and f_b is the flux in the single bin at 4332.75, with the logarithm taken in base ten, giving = 9.5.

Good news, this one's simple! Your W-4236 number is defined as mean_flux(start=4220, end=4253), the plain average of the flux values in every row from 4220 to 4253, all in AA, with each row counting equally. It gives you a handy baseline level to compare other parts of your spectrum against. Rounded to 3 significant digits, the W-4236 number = 2.24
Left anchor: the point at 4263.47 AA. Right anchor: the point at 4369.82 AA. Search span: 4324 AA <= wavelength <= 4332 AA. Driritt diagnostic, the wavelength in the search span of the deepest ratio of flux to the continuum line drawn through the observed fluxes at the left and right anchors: 4325.77 AA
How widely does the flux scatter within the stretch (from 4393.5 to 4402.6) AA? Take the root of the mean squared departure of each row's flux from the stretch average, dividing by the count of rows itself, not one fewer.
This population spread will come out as 0.29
